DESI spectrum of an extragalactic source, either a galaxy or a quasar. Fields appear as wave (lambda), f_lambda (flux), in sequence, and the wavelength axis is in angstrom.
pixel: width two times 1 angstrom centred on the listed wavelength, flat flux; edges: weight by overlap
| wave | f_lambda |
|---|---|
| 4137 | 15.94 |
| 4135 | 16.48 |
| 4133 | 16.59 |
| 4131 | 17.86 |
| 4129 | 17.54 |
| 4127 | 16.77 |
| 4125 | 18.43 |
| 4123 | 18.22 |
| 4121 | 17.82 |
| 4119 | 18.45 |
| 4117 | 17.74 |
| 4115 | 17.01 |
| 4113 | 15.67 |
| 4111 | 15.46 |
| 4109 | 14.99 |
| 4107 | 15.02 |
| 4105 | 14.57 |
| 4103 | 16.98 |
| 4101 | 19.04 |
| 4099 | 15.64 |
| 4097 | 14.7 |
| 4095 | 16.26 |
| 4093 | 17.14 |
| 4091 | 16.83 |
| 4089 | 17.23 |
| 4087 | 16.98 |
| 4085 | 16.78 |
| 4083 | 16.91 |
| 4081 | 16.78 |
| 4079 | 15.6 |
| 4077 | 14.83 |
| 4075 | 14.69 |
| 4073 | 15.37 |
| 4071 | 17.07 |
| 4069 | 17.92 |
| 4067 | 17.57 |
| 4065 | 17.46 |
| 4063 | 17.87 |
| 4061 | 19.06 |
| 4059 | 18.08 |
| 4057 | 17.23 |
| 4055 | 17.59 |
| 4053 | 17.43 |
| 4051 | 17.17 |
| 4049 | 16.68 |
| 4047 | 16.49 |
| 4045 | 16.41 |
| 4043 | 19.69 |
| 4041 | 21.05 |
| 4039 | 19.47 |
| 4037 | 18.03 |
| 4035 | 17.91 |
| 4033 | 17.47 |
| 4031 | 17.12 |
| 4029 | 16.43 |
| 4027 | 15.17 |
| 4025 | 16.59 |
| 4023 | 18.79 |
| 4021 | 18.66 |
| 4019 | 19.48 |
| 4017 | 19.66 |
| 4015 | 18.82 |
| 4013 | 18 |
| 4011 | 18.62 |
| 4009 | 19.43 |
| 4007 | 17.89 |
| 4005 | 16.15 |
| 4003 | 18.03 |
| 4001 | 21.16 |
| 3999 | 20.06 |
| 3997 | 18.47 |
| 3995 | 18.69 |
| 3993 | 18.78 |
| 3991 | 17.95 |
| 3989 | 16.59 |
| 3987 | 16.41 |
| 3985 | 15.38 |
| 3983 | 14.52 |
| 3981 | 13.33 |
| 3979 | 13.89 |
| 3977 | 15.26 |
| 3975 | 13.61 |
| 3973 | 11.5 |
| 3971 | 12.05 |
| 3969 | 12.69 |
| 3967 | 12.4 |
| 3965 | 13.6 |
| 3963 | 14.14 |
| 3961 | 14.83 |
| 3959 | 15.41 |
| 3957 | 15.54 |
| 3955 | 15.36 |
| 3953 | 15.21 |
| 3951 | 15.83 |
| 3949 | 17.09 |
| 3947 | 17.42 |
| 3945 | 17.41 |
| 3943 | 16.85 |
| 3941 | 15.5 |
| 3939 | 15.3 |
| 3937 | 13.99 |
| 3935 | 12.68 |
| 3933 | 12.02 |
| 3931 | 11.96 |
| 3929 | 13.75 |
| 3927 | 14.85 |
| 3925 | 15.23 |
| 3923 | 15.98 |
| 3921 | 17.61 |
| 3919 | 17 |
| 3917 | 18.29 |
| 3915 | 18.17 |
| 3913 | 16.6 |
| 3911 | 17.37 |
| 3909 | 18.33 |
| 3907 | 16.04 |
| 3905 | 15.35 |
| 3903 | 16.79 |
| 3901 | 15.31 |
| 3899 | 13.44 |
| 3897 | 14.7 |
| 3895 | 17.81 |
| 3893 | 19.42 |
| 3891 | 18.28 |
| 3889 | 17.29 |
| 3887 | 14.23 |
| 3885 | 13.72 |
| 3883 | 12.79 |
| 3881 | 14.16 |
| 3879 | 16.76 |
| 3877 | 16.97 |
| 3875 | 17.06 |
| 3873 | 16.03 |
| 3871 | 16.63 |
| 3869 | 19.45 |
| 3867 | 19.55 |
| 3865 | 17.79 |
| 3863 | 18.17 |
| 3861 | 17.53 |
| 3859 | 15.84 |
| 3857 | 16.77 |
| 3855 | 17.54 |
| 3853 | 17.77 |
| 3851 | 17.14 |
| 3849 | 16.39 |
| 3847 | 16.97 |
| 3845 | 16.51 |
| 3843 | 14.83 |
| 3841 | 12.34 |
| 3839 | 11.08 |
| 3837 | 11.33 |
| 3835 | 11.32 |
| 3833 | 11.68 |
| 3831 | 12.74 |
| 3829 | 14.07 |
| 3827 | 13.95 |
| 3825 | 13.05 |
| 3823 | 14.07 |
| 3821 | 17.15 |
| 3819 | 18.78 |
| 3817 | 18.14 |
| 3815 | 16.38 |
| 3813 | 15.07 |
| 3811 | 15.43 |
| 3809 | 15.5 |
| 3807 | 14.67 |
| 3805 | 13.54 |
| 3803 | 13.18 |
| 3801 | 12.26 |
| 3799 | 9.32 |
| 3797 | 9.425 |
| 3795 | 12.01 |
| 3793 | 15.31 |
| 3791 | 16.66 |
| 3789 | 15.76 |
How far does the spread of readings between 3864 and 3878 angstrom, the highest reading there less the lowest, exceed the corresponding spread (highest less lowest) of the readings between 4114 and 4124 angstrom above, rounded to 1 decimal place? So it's 2.1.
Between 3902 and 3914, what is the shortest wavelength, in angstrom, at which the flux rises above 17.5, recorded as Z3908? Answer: 3909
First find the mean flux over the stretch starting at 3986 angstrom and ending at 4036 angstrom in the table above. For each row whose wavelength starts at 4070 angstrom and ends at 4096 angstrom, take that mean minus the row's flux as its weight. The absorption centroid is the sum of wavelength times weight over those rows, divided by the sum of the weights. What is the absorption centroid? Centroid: 4081.0 angstrom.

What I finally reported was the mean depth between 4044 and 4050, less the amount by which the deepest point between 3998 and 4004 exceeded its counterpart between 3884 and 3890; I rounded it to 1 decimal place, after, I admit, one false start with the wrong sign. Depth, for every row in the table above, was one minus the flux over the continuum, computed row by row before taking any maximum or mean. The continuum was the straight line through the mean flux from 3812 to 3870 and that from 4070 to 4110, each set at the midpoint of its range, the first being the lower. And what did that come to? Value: 0.2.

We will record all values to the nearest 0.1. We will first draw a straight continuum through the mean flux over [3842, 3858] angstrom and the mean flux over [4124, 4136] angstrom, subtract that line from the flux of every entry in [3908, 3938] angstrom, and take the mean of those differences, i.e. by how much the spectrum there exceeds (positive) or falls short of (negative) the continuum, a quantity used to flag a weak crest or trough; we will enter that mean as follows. -1.3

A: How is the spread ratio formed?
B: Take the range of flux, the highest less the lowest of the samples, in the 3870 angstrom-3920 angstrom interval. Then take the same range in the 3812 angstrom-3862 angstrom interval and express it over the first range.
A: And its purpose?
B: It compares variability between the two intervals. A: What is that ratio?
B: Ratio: 1.2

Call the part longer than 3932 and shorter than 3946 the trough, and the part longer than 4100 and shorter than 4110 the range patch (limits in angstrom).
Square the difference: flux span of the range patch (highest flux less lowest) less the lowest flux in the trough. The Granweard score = 57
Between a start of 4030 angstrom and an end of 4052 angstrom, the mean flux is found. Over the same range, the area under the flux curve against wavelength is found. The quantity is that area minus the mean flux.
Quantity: 377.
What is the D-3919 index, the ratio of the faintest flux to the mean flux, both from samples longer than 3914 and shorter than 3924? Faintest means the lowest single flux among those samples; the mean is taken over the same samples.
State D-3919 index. 0.92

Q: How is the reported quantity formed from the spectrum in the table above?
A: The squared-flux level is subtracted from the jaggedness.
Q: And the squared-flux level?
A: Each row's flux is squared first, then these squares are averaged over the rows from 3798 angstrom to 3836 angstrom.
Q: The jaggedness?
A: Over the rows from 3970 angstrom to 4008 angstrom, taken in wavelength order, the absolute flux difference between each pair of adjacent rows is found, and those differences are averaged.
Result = -207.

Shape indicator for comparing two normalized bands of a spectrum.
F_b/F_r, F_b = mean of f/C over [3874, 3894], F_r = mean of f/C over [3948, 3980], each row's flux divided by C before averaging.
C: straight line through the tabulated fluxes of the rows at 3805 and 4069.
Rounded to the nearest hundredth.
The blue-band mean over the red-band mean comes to 1.22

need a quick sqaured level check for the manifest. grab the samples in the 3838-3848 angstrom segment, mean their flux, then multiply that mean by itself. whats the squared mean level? 206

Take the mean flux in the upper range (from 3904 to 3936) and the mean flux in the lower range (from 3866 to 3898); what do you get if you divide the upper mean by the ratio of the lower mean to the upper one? 14.9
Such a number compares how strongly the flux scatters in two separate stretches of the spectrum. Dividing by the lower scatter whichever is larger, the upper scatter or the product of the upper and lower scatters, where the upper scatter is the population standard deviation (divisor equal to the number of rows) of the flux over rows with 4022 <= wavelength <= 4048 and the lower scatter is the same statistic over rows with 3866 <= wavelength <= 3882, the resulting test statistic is 1.58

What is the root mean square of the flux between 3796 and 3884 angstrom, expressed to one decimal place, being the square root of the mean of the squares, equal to 15.4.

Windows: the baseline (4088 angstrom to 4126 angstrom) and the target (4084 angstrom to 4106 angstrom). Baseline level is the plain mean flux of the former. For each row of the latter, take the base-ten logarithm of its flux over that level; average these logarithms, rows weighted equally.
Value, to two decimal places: 0.00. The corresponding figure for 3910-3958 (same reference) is -0.03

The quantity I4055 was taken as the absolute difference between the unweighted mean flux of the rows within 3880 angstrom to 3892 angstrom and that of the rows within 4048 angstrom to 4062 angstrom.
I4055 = 2.5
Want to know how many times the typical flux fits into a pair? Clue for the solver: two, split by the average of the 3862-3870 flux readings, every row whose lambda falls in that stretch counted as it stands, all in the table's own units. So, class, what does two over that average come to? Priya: 0.107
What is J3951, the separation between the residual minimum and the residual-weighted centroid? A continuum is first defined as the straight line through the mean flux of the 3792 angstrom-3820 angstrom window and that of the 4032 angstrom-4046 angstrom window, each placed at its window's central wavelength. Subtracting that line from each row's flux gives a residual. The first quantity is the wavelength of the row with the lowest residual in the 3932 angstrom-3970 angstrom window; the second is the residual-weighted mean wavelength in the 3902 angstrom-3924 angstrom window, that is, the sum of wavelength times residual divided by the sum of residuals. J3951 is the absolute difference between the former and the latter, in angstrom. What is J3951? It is 53.0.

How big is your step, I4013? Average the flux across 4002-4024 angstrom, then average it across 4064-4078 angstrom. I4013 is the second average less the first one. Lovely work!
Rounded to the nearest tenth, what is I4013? -2.1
